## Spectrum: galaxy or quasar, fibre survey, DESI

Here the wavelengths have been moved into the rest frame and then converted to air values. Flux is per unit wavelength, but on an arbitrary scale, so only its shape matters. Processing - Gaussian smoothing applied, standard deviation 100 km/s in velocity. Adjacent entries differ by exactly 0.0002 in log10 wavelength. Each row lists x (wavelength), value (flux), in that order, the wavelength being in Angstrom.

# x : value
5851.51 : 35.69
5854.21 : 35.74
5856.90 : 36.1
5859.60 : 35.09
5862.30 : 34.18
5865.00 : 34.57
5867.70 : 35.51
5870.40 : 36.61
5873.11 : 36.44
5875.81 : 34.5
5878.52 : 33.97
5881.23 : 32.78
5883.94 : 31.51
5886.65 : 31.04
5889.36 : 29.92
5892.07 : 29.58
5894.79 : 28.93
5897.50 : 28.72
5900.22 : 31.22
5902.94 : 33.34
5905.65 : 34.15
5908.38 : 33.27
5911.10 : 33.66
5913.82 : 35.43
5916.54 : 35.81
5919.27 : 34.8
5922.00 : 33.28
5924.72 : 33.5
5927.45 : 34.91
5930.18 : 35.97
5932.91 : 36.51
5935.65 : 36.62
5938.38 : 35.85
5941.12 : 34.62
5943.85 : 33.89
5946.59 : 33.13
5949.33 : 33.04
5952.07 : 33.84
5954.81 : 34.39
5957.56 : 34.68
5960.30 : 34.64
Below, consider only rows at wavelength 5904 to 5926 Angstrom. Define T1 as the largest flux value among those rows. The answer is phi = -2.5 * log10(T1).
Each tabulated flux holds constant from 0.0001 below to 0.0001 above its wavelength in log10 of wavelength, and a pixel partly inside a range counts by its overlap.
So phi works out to -3.89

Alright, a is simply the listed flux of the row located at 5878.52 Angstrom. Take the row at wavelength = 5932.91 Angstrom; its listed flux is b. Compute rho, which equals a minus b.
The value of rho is -2.5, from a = 33.97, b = 36.51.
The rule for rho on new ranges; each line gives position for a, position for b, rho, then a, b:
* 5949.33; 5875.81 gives -1.5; 33.04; 34.5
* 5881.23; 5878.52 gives -1.2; 32.78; 33.97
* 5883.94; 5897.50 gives 2.8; 31.51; 28.72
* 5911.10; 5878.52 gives -0.3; 33.66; 33.97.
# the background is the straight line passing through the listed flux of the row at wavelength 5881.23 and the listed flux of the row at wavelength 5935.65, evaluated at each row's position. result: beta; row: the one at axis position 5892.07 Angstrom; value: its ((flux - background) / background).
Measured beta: -0.118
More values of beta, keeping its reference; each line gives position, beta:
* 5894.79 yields -0.142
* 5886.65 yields -0.064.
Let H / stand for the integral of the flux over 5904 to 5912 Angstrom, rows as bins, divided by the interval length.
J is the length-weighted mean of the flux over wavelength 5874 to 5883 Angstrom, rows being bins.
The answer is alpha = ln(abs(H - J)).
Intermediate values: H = 33.7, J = 33.8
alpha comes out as -2.4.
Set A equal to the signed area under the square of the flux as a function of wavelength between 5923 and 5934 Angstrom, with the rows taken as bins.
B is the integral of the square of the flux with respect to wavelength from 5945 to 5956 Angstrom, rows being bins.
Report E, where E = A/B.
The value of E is 1.10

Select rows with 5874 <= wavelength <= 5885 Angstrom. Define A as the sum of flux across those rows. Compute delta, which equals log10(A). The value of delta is 2.12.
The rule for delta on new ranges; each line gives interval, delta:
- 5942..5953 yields 2.13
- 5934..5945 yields 2.15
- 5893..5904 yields 2.09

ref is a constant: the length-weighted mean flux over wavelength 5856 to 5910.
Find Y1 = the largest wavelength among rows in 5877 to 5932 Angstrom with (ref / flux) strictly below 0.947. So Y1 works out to 5930.18 Angstrom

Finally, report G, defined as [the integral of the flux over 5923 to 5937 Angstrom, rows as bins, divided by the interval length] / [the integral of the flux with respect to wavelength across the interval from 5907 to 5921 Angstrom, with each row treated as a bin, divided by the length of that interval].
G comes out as 1.03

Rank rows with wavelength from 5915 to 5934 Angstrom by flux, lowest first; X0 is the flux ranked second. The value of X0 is 33.5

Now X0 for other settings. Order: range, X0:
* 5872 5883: 33.97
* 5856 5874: 34.57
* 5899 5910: 33.27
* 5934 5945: 34.62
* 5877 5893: 29.92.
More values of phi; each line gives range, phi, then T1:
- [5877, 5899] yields -3.83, 33.97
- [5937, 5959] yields -3.89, 35.85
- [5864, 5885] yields -3.91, 36.61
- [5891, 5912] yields -3.83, 34.15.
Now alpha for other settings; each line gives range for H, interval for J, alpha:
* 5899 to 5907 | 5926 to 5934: 1.0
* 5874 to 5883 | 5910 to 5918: 0.2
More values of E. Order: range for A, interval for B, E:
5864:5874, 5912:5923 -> 0.96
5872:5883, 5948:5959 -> 1.02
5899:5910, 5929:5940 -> 0.83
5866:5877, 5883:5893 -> 1.51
